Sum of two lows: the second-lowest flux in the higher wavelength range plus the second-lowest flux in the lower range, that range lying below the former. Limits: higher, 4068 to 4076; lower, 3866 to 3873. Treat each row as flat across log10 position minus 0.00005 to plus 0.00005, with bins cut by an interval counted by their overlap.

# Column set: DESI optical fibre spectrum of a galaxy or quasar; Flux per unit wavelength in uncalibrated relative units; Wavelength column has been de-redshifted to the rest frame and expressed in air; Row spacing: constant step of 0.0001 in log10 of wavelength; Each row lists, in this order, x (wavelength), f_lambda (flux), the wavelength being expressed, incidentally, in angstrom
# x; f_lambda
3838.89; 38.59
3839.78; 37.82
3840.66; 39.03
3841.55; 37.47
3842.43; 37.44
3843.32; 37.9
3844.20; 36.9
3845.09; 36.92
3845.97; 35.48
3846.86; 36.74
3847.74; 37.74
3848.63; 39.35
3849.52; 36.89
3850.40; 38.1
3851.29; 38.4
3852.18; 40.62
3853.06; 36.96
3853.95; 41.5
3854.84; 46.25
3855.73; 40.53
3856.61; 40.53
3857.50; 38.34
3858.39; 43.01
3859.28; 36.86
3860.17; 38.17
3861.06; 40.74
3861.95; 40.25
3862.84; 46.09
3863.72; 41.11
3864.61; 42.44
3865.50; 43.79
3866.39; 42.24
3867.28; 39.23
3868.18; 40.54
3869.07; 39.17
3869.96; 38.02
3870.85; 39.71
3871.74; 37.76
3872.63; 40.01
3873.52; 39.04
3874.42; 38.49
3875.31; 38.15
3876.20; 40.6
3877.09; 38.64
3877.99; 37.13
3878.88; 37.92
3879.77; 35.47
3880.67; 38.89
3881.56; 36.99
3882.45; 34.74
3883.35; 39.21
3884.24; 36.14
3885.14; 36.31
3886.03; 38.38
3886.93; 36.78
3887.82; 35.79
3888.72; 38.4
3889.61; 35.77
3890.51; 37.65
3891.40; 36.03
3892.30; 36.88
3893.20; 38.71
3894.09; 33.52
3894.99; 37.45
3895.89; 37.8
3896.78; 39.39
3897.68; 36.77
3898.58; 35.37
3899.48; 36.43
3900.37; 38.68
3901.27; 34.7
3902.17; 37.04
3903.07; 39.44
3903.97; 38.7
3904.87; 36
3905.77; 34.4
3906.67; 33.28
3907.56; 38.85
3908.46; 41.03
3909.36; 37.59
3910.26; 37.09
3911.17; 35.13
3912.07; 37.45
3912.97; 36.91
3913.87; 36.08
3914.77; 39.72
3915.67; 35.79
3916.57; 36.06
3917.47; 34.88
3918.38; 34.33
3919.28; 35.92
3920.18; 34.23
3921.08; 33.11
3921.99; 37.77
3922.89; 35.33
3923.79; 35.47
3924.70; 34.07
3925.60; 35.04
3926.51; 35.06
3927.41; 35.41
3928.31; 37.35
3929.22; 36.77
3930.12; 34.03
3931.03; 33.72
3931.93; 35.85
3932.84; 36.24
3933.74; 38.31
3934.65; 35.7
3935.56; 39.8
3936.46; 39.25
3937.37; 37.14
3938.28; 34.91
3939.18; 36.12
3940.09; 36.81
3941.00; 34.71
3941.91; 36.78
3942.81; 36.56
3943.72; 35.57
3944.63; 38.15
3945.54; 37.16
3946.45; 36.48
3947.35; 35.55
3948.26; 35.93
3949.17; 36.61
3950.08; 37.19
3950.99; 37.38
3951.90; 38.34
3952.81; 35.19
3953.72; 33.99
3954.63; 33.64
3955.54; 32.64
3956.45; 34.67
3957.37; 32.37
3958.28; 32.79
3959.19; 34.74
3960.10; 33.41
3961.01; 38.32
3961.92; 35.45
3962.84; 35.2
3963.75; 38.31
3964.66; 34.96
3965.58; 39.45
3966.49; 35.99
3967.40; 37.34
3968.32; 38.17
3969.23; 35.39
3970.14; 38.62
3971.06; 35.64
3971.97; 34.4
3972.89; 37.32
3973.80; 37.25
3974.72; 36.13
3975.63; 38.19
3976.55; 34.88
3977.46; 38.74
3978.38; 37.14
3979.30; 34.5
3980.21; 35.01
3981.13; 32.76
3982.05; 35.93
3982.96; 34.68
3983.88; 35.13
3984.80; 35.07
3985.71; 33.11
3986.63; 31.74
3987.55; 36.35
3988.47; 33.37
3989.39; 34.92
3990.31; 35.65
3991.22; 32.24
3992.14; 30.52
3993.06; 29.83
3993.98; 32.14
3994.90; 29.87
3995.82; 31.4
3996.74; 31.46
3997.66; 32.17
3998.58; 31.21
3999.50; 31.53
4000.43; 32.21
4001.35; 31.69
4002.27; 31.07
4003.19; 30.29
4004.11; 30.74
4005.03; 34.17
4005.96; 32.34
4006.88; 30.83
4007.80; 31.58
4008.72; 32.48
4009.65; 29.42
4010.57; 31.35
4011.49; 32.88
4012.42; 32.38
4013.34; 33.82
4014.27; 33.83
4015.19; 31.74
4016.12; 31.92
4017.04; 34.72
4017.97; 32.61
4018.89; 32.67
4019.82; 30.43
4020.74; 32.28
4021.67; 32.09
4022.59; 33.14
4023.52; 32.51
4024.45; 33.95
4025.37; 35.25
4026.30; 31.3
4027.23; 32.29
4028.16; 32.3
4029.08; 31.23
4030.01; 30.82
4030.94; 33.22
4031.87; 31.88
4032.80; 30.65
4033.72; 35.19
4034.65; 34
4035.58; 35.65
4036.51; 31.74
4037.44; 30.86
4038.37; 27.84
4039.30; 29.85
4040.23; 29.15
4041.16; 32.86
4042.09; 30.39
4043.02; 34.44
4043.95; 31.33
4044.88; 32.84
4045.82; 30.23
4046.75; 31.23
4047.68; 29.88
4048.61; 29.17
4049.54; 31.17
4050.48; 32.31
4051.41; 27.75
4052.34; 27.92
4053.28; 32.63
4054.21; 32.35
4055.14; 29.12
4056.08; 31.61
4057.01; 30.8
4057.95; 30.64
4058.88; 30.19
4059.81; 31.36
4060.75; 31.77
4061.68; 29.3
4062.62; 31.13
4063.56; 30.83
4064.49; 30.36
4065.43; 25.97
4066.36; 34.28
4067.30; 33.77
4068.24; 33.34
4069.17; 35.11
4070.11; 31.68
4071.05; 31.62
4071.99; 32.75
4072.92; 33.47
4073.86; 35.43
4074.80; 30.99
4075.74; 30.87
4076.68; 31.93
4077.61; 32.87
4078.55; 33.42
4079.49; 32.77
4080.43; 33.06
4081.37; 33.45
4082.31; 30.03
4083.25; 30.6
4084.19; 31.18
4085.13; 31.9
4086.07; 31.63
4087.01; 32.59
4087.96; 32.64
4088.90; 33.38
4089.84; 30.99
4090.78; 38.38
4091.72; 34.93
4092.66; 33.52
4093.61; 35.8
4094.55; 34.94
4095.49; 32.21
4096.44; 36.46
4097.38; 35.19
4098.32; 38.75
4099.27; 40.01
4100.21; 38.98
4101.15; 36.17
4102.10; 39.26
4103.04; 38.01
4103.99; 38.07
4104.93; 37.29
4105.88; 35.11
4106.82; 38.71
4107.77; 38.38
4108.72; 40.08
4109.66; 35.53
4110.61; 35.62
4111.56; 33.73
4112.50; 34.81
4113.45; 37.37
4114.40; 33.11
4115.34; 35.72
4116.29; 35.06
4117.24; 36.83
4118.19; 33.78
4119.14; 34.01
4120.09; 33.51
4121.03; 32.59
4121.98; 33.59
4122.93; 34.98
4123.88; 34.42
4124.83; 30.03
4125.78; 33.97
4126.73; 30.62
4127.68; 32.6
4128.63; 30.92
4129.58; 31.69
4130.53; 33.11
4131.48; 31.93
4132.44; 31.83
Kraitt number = 69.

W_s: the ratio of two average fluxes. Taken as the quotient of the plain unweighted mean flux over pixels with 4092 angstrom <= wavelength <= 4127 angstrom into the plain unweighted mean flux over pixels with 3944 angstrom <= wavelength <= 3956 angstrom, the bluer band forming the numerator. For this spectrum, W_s 1.01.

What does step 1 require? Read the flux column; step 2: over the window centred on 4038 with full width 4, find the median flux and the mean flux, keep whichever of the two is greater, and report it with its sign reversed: -30.4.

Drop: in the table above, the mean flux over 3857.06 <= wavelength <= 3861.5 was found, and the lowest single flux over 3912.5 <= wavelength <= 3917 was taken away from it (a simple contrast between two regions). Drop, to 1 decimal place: 3.6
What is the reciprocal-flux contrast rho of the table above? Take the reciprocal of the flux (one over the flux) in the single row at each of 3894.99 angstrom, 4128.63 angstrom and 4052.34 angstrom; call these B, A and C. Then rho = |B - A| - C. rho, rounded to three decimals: -0.030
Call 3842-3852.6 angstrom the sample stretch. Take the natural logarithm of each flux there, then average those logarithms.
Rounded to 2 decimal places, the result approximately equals 3.63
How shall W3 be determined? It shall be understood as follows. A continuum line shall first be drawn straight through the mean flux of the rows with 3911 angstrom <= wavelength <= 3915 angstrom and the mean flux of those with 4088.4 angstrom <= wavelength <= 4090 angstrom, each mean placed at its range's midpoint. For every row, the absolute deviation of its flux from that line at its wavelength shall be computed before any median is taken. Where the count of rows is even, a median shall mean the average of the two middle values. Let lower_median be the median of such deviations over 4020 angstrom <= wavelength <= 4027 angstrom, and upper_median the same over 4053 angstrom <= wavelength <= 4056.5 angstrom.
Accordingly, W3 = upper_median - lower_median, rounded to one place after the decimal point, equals -0.3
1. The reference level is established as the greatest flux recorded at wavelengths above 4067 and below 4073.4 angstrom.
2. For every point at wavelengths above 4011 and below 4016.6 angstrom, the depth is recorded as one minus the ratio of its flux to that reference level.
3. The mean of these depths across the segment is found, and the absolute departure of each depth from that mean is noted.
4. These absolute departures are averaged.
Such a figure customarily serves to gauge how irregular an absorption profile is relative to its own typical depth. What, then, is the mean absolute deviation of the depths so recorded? 0.021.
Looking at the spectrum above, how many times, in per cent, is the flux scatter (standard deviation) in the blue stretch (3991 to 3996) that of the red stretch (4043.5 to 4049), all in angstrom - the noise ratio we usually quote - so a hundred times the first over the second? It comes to 83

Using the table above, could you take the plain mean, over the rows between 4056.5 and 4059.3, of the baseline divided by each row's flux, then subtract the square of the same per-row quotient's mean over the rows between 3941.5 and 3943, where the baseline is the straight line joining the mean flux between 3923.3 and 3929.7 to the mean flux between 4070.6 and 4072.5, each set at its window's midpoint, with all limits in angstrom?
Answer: 0.14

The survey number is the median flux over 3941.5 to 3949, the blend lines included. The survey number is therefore 36.5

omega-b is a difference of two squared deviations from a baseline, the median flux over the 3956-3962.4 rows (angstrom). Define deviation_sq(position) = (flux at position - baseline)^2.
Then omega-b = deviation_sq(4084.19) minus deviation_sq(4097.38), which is 12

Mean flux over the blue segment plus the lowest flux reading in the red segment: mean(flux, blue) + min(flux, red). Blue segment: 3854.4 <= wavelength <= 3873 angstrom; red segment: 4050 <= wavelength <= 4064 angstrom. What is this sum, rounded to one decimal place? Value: 68.5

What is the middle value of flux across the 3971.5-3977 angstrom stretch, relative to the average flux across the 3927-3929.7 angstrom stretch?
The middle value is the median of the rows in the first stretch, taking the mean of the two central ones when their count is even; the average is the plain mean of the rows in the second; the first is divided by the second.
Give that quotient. 1.00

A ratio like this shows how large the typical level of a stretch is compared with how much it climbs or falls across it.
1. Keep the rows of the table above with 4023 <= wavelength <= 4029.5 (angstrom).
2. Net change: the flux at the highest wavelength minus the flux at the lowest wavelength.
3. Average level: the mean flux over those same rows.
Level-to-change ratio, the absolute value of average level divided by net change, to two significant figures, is 26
